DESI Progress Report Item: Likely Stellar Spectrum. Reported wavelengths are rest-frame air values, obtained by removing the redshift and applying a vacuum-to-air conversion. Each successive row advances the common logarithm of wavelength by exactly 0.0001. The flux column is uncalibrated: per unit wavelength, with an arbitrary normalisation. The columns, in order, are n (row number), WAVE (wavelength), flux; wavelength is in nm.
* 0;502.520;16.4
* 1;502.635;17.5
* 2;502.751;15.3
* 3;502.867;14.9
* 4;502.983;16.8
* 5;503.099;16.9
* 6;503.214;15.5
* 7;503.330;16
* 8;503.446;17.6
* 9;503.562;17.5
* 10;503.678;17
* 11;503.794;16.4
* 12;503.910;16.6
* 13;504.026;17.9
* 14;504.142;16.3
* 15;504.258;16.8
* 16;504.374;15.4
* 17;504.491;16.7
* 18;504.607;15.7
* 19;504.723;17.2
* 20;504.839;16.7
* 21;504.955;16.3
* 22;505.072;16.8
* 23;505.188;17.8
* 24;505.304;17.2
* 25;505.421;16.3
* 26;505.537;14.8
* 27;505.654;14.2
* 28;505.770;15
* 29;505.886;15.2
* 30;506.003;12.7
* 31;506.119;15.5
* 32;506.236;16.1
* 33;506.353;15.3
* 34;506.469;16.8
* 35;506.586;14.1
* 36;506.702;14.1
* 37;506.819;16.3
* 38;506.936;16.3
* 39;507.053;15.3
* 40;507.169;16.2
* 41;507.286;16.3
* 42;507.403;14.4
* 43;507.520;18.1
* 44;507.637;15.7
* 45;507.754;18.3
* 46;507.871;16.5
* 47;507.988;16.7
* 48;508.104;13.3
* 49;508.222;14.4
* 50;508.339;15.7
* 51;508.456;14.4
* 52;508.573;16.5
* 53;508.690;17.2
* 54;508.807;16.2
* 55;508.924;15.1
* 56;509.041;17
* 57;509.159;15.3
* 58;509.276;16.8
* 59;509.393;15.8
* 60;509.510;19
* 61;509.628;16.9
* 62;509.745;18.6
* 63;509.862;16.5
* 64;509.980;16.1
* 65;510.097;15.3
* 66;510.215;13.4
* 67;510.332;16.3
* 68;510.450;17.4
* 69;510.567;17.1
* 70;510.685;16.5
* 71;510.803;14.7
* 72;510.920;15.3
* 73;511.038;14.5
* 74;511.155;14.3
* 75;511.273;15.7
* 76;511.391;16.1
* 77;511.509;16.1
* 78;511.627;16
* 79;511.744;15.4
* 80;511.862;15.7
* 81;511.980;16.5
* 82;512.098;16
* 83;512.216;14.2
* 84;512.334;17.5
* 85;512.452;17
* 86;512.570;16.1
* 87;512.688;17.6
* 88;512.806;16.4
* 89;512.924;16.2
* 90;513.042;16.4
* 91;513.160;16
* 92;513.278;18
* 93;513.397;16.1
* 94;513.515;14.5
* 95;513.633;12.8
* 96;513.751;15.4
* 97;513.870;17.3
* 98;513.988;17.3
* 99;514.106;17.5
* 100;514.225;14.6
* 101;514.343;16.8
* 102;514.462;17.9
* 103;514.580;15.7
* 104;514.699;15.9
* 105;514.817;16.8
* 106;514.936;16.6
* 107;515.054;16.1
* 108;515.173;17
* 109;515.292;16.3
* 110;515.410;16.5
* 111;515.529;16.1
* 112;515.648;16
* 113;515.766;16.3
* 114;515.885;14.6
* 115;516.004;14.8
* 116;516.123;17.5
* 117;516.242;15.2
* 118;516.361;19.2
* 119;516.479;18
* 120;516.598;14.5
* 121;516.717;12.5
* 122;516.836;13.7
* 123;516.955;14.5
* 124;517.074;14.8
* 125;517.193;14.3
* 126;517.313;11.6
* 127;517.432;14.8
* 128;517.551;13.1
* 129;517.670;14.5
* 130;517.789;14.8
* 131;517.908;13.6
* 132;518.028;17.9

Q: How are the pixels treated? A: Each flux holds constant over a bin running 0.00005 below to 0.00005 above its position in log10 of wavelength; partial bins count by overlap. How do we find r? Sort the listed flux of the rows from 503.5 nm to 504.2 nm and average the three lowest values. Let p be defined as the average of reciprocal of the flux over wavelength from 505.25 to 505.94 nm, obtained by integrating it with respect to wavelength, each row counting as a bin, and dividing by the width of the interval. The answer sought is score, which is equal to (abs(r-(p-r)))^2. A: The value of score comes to 1076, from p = 0.065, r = 16.4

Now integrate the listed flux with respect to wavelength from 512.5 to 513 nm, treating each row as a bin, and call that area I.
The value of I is 8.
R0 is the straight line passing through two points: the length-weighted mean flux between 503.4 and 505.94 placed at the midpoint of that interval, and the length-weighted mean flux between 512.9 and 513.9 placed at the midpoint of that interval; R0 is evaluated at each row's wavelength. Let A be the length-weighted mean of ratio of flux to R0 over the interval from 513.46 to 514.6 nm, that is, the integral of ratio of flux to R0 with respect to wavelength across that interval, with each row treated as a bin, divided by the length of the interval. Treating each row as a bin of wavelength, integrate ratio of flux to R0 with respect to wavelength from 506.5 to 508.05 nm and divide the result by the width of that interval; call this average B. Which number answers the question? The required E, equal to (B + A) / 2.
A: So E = 1.00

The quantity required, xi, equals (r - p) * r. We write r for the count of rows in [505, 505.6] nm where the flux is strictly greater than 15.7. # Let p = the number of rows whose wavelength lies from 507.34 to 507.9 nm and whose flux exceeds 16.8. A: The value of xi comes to 8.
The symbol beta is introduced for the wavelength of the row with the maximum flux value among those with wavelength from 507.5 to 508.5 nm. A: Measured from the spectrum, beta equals 507.754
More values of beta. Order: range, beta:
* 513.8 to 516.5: 516.361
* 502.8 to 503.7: 503.446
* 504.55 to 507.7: 507.520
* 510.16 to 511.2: 510.450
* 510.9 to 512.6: 512.334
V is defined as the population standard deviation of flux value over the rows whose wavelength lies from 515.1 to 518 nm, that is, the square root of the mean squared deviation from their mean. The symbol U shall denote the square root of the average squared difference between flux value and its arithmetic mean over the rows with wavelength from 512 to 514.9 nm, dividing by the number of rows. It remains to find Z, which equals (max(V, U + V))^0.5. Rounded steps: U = 1.25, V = 1.72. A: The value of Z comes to 1.722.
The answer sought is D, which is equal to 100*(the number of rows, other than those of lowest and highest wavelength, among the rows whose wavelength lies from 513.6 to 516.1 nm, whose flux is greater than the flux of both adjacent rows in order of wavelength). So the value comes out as 600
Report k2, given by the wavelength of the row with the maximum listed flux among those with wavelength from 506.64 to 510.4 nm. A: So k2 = 509.510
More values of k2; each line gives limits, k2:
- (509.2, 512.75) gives 509.510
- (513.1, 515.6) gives 513.278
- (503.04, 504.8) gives 504.026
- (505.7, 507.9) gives 507.754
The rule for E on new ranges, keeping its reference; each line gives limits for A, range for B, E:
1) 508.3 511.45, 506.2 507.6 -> 0.99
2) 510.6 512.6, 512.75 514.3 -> 1.00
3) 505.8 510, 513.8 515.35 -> 1.02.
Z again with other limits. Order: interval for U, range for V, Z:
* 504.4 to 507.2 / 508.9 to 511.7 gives 1.560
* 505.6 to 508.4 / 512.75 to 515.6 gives 1.565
